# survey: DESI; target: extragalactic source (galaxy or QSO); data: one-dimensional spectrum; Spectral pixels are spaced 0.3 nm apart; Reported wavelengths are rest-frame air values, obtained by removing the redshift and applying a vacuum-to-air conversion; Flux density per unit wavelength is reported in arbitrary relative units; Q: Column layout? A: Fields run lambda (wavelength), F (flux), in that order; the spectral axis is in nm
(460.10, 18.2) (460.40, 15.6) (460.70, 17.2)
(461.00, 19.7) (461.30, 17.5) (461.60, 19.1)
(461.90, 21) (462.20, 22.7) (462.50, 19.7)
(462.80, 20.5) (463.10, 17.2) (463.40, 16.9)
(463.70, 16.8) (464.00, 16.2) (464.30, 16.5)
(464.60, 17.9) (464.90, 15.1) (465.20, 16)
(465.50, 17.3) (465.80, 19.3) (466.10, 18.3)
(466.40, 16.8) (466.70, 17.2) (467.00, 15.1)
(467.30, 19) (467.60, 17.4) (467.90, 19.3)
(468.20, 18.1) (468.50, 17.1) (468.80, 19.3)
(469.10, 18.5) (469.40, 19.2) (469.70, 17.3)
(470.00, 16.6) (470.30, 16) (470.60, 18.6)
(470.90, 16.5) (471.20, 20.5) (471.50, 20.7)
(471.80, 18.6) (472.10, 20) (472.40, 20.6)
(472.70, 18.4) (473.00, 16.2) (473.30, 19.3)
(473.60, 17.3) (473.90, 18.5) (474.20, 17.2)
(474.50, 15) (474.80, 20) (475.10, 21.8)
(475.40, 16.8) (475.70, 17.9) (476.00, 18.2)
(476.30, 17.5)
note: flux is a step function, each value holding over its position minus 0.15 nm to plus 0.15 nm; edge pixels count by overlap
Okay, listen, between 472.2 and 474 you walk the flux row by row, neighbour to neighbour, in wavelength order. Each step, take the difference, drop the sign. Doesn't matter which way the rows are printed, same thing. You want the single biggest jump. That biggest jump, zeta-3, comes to 3.1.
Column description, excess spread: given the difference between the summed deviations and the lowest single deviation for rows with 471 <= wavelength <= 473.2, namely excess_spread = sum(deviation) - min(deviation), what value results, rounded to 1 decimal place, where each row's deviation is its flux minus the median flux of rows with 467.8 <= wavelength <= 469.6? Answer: 5.7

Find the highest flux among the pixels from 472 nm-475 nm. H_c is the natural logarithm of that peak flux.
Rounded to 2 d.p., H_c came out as 3.03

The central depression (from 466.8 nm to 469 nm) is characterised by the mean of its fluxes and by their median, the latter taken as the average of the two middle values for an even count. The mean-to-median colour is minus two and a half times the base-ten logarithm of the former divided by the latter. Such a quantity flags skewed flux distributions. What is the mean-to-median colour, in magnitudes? 0.012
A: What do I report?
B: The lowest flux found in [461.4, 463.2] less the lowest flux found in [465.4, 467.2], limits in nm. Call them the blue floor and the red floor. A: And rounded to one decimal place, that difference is 2.1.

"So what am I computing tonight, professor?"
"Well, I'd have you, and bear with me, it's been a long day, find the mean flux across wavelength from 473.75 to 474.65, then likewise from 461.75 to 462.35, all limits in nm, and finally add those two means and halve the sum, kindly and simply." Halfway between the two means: 19.4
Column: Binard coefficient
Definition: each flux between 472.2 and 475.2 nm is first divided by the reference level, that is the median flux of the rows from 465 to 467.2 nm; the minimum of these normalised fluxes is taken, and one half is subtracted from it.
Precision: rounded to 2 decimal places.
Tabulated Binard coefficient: 0.37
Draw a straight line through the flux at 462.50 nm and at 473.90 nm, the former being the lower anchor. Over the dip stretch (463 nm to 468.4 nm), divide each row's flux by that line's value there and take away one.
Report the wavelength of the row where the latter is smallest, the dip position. 464.90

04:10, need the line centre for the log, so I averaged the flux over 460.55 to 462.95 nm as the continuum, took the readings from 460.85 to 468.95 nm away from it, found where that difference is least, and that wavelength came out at 462.20 nm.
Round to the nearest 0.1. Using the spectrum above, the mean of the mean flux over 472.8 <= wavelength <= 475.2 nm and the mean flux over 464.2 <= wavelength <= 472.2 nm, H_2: 18.0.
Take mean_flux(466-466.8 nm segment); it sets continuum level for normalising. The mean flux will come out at 17.4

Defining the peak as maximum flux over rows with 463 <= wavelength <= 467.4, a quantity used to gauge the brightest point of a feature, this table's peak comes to 19.3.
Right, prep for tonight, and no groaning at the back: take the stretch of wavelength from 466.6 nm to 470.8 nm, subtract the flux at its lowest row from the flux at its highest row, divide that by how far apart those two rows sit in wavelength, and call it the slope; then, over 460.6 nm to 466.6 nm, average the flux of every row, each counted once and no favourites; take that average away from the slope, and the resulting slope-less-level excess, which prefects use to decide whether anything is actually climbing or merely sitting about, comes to -17.73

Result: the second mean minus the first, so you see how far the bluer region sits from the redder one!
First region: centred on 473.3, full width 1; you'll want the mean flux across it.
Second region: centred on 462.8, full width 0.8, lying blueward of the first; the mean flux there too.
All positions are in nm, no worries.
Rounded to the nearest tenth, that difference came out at 1.5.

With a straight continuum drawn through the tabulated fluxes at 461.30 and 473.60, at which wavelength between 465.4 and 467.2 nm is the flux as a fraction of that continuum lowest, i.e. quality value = 467.00 nm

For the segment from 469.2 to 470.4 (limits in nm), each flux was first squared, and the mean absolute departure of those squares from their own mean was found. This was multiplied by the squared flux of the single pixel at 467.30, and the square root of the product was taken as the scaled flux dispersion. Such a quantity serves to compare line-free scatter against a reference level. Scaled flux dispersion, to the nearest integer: 111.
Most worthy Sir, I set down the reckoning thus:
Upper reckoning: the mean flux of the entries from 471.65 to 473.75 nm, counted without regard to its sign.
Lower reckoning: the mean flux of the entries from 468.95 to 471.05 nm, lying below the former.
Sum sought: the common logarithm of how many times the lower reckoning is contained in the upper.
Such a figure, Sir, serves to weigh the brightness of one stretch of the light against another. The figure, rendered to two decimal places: 0.03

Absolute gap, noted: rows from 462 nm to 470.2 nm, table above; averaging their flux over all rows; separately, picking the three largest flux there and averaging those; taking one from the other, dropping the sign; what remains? 3.1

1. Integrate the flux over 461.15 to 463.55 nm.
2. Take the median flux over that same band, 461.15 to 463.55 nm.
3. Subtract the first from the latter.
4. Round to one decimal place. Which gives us -27.0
